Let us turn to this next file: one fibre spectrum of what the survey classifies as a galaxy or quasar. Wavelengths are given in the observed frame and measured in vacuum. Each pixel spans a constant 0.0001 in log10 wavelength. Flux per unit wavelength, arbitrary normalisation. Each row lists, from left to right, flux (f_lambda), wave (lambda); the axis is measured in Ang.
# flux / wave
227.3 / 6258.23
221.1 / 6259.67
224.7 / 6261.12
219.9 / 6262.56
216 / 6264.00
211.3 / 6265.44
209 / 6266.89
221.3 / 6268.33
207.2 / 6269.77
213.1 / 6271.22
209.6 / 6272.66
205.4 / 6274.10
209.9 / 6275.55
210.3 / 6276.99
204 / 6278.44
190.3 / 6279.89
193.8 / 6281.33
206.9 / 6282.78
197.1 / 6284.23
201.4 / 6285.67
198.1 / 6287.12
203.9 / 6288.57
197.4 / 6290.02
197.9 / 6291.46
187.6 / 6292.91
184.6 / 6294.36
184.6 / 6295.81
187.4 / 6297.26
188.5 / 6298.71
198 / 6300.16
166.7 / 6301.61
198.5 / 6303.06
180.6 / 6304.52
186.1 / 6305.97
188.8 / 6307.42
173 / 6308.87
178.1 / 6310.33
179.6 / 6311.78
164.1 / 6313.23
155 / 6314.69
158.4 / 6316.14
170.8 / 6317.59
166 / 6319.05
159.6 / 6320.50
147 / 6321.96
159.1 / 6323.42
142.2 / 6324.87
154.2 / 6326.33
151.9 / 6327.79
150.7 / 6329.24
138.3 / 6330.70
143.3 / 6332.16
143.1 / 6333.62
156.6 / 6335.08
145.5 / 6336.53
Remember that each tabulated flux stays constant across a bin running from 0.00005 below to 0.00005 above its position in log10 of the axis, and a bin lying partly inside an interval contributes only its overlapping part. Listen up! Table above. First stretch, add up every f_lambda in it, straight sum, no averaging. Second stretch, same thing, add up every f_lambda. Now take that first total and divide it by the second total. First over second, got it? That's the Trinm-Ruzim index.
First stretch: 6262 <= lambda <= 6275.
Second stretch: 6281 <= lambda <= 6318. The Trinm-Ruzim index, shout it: 0.4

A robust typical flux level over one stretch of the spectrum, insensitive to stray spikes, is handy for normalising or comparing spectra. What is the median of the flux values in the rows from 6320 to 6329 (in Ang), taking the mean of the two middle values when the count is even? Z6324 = 153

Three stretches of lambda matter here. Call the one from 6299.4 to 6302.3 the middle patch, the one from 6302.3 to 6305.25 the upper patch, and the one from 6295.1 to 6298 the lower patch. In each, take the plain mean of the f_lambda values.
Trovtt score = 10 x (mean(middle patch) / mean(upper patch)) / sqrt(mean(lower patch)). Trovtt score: 0.71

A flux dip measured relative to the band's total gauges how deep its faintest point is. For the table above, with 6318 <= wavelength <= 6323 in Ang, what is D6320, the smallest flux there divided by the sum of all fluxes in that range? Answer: 0.311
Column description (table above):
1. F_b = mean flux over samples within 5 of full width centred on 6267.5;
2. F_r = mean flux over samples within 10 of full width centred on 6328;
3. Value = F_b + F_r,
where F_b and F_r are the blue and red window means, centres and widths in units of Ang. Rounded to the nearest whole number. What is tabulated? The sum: 361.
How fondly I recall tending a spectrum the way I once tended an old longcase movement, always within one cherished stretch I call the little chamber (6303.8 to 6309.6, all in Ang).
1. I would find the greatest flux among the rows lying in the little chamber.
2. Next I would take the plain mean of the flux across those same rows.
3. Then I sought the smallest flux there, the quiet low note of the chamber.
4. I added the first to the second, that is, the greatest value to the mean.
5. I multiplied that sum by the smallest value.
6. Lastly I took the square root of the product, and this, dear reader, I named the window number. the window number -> 253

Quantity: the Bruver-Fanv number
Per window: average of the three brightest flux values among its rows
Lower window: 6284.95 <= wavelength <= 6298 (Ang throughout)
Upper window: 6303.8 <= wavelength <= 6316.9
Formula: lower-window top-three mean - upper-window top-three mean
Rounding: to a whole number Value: 16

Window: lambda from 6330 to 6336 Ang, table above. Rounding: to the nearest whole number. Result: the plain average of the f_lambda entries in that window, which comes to 145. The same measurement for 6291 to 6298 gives 188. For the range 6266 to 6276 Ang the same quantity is 211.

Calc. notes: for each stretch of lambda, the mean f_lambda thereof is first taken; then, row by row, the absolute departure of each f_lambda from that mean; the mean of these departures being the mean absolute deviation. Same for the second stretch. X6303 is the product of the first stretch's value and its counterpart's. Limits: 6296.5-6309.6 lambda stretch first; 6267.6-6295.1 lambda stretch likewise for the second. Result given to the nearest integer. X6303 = 59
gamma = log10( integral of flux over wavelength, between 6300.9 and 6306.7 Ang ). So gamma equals 3.03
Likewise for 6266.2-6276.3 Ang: 3.33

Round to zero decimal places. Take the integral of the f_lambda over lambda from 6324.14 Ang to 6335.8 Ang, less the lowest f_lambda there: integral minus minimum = 1582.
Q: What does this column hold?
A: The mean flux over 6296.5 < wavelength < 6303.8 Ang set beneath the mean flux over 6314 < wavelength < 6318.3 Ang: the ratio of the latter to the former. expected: 0.86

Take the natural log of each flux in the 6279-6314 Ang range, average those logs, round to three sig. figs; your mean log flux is 5.24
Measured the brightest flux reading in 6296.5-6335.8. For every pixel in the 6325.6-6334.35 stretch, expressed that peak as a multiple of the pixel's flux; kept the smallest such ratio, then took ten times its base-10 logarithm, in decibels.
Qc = 1.1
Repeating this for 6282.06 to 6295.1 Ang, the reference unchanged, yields -0.2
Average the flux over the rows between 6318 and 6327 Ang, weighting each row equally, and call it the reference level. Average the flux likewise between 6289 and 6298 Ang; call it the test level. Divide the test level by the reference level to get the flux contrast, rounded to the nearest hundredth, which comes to 1.23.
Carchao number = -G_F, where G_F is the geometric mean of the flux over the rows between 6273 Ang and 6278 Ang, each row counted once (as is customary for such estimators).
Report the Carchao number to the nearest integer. -209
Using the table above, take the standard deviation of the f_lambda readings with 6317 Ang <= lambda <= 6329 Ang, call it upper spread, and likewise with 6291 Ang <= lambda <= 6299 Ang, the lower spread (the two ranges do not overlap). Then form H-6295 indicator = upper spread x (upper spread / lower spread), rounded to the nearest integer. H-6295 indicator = 18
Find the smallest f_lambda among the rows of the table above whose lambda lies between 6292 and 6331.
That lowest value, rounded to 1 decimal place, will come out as 138.3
